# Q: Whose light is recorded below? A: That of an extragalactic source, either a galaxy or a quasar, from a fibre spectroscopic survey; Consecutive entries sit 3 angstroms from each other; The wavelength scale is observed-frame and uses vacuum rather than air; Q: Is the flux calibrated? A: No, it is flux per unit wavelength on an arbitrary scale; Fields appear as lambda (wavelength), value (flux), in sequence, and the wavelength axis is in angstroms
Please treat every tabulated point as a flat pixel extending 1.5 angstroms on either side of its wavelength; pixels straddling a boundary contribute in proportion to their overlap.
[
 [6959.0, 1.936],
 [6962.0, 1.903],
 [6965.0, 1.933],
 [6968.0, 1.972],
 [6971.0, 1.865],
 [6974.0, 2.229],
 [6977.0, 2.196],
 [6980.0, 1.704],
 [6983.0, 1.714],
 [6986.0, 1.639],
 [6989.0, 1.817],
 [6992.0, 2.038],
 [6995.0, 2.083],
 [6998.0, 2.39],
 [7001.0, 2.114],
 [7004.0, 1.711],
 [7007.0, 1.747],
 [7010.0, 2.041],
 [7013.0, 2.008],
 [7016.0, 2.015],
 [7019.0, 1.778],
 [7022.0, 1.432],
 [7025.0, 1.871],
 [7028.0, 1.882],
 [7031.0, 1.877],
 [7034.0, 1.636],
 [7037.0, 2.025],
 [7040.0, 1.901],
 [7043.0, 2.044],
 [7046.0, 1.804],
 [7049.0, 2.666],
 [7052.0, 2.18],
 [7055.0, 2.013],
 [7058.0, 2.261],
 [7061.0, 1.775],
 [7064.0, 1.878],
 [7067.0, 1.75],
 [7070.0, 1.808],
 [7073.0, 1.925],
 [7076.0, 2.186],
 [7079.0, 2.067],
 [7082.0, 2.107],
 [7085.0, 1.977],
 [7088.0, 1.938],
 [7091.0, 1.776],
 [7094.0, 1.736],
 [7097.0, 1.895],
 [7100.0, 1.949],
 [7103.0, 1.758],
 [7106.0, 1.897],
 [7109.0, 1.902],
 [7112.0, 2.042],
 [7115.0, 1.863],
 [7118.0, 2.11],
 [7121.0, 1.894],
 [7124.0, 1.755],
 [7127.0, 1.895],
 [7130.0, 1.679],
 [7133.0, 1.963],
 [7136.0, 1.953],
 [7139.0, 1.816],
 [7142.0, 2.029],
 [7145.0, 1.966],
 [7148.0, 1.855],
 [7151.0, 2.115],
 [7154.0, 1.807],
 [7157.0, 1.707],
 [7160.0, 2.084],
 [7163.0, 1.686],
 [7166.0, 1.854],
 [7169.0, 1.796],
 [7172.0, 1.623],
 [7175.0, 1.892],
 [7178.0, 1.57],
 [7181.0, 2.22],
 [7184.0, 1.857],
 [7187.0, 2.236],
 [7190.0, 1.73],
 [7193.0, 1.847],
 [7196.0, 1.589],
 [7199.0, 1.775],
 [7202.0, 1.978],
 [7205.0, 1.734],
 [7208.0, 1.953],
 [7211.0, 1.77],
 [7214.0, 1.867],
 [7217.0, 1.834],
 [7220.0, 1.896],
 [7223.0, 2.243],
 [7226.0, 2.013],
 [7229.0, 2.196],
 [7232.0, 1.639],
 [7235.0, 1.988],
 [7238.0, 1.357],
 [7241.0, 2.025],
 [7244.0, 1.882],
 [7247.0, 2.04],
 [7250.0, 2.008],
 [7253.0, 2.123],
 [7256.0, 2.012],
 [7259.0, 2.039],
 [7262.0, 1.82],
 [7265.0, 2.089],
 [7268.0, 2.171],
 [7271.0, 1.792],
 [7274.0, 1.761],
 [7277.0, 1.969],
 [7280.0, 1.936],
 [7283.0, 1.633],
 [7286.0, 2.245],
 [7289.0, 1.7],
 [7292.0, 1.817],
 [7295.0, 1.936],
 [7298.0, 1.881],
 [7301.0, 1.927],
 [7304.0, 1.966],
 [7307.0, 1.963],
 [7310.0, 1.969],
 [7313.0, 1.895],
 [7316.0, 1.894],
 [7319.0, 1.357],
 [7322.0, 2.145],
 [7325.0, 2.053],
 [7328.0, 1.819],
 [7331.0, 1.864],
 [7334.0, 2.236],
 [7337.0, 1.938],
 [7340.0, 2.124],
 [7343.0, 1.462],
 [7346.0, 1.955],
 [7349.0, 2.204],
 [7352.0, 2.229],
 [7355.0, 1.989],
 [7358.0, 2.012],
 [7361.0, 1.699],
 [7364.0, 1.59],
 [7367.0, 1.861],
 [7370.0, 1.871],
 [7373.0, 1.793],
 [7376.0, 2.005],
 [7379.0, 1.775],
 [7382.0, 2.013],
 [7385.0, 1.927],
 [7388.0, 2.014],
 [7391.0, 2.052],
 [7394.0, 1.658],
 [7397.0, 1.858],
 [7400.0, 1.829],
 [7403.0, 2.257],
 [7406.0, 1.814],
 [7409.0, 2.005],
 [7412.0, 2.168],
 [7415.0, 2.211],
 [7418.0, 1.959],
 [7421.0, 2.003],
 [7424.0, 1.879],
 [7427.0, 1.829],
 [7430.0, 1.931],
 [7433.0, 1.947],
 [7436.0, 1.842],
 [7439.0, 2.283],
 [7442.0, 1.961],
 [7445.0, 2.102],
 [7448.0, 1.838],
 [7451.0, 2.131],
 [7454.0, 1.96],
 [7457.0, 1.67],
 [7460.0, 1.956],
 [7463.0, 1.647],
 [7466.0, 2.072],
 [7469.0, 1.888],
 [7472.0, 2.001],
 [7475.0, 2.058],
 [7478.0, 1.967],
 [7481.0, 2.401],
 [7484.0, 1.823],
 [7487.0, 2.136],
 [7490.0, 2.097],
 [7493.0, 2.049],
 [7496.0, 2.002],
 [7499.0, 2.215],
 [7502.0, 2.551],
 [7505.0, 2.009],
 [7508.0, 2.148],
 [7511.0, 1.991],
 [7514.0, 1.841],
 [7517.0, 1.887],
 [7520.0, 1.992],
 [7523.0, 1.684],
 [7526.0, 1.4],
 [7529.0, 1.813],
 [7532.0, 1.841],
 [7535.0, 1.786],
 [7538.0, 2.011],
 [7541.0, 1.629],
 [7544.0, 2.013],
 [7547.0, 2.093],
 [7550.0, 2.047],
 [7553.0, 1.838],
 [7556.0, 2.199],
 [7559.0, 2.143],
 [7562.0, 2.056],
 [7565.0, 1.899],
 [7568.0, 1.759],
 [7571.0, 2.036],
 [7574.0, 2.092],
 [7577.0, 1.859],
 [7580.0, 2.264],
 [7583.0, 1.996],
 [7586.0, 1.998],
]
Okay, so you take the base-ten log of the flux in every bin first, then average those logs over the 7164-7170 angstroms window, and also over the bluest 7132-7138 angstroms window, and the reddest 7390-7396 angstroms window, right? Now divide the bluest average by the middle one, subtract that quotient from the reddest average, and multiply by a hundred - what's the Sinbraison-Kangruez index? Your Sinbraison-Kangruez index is -85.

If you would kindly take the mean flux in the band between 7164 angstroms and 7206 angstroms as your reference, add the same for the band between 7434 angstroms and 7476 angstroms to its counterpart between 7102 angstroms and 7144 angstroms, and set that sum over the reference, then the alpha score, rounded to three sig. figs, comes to 2.10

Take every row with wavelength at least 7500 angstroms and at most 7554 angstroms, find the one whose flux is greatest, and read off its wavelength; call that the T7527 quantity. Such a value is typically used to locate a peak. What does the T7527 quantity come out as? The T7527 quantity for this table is 7502.0 angstroms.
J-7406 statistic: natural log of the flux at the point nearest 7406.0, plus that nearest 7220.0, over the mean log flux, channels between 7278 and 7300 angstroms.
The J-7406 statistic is 1.97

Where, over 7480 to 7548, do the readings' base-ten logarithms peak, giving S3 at 7502.0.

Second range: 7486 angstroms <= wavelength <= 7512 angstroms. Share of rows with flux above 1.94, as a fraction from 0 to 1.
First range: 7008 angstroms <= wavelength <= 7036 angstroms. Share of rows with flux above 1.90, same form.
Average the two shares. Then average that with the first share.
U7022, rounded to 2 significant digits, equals 0.50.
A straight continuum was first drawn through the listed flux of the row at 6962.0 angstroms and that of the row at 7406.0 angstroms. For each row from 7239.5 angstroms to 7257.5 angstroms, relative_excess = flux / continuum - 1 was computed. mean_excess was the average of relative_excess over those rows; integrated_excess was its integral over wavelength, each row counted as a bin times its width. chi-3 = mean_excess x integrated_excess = 0.15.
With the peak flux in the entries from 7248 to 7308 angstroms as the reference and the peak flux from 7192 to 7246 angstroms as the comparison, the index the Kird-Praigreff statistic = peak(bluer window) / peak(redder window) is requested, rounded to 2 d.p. 1.00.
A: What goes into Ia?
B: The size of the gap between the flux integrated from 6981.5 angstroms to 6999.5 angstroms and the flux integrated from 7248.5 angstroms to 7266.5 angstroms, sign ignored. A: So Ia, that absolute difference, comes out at 1.2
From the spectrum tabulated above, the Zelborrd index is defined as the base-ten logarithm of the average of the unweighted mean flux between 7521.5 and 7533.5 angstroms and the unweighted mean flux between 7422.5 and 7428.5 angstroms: 0.248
